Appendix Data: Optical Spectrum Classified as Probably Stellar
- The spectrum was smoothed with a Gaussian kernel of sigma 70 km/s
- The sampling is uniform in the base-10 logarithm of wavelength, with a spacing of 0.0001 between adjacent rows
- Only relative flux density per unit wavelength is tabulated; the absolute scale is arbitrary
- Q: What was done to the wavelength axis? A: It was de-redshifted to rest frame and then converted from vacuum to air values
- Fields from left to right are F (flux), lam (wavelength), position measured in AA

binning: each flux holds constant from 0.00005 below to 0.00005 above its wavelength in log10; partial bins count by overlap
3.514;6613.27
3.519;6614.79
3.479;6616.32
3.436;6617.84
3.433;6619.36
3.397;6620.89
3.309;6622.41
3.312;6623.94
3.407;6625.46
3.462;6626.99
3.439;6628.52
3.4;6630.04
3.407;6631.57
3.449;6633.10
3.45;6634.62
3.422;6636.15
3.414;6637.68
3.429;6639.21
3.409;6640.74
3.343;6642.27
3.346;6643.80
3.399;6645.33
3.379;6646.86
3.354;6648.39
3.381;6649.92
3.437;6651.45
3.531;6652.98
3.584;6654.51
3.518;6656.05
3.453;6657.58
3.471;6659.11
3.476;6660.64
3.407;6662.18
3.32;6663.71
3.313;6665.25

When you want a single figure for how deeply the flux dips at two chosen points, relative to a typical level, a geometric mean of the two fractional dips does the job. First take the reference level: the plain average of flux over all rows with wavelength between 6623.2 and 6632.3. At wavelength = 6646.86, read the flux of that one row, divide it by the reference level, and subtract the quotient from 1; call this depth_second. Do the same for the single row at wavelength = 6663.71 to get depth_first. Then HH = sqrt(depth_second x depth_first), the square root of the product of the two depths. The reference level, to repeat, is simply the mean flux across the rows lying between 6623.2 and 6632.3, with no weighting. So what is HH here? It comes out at 0.014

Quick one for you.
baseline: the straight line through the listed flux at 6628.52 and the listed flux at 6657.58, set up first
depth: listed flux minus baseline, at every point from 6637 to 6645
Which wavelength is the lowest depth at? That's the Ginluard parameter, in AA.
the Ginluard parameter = 6642.27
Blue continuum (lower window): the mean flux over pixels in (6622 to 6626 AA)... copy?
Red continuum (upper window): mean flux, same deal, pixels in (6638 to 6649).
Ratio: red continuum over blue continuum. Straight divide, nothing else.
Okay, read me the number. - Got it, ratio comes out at 1.01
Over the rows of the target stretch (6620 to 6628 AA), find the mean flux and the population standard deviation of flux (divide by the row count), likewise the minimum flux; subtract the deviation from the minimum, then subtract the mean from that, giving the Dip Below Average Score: -0.13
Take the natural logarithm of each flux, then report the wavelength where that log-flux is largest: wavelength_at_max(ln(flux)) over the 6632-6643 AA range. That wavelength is 6634.62 AA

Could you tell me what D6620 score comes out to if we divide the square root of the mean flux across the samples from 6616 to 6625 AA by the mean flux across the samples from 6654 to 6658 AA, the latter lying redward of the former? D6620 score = 0.524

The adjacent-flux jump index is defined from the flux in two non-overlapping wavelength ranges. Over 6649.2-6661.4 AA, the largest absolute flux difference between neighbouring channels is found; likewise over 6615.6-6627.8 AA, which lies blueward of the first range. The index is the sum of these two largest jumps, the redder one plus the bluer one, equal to 0.189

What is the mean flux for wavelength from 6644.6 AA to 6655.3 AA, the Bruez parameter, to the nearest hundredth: 3.44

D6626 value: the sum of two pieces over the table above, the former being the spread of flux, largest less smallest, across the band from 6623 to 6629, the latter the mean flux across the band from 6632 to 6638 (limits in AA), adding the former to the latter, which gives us 3.58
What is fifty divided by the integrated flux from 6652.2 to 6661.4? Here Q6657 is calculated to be 1.55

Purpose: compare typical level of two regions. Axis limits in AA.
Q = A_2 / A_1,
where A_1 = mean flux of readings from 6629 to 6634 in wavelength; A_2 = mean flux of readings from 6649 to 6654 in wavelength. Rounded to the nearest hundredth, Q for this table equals 1.01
